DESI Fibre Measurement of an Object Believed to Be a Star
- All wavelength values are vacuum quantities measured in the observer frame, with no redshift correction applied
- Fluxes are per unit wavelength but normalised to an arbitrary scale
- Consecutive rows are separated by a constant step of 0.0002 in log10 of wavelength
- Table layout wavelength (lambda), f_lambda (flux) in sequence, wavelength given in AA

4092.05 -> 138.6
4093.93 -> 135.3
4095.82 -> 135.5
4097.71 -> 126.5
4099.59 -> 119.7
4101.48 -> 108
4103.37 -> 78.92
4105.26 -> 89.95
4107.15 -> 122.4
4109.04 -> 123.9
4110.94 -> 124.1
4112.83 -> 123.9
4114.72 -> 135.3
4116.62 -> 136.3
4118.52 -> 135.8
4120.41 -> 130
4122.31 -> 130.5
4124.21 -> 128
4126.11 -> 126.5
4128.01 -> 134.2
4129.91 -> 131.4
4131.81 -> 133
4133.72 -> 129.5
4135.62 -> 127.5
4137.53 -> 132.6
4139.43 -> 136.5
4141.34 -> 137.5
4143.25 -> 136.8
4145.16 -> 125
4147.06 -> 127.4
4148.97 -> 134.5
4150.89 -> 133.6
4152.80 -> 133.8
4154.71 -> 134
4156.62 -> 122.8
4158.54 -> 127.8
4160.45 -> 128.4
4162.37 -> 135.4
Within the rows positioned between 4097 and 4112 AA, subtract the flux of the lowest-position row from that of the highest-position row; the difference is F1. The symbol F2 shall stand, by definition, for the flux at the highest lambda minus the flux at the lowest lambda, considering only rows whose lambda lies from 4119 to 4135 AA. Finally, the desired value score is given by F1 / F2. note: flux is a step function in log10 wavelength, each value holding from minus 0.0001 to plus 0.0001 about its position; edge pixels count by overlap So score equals 4.8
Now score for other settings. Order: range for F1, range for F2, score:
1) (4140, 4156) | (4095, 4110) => 0.3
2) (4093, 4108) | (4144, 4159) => -4.6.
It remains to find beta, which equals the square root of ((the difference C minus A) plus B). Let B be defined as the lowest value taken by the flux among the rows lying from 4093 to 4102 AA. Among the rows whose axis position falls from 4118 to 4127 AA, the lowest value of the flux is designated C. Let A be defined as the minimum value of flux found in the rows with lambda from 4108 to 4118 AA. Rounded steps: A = 123.9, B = 108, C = 126.5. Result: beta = 10.52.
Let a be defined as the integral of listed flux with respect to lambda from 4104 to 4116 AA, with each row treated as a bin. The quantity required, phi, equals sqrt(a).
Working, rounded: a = 1432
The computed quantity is 37.8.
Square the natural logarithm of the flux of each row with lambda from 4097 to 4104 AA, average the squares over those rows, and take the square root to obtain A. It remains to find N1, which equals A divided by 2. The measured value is 2.34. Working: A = 4.673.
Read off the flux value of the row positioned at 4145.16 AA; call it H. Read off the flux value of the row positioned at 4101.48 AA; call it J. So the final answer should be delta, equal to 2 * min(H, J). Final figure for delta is 216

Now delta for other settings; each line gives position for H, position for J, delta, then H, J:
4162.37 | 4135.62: 255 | 135.4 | 127.5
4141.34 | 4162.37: 271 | 137.5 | 135.4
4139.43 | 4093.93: 271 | 136.5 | 135.3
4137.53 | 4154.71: 265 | 132.6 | 134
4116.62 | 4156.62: 246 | 136.3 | 122.8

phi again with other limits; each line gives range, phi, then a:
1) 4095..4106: 34.8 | 1208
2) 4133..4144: 38.3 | 1468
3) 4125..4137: 39.6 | 1564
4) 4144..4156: 39.7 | 1576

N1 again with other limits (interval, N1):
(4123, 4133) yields 2.44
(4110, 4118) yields 2.43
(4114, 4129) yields 2.44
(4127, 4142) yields 2.44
